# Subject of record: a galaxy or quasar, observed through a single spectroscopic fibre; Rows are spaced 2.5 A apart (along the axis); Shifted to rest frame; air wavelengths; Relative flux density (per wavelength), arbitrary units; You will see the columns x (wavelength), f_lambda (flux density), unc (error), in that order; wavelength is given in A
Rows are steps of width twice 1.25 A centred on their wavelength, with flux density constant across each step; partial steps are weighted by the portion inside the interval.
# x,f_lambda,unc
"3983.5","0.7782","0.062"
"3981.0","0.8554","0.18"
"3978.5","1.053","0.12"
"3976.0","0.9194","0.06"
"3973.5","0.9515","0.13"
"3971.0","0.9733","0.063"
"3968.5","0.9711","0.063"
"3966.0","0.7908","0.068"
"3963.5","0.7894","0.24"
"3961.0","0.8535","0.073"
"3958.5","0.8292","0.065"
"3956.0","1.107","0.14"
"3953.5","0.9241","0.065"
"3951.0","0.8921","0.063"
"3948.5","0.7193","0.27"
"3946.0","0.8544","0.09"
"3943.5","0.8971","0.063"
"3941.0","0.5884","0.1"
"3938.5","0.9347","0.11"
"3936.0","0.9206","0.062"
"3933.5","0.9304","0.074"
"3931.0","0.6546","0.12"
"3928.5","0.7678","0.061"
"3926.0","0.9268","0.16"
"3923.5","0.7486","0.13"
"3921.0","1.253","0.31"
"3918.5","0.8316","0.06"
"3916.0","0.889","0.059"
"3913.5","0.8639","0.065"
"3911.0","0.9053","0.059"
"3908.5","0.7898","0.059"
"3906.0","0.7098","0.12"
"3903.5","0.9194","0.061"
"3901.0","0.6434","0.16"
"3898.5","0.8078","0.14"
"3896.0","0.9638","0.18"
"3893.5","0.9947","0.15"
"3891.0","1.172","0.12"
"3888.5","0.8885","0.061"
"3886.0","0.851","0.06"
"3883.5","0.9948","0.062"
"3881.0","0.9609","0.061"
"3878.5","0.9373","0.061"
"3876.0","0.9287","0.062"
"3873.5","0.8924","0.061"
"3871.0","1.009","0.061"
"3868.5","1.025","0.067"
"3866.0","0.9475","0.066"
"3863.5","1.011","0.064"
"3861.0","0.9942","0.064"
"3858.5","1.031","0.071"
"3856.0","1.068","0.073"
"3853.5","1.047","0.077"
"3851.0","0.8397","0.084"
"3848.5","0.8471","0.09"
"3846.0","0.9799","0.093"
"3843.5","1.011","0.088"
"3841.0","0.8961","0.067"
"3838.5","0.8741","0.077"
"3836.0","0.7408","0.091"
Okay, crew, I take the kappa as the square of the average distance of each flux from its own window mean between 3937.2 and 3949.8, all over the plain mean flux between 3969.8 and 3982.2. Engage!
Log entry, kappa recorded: 0.014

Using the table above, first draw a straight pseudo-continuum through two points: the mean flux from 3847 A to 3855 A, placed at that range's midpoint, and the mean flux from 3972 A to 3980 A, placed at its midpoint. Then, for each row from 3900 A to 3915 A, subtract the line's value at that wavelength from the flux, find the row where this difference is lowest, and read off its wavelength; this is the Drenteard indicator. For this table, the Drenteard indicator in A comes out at 3901.0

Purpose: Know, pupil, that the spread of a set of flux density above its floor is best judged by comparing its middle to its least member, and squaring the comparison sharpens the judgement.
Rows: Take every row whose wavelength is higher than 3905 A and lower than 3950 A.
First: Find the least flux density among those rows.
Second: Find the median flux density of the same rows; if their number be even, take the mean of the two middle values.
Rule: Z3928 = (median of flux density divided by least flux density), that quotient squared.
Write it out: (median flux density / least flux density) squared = 2.13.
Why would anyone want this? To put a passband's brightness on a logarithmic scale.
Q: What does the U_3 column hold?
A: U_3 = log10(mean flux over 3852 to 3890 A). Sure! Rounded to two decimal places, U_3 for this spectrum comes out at -0.01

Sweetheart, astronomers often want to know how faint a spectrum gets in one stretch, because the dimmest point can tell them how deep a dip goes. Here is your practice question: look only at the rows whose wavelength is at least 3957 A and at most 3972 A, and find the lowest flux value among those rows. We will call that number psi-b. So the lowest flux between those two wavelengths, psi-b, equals 0.7894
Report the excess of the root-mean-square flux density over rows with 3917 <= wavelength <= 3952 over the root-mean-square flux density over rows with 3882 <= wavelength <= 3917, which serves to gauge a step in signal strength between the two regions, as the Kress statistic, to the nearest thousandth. -0.029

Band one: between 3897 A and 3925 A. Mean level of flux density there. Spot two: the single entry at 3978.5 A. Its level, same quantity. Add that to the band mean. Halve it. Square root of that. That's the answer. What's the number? 0.98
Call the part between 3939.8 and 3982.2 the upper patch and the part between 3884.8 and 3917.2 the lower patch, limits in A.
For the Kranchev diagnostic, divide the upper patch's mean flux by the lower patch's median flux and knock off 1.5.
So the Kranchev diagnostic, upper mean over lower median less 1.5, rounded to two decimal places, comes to -0.51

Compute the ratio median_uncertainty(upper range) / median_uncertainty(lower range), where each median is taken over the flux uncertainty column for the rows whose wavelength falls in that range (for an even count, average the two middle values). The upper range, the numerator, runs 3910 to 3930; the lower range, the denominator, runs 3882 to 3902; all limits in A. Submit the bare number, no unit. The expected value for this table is 0.5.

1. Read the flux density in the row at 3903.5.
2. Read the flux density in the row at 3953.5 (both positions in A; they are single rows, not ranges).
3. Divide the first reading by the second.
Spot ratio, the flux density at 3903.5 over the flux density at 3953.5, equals 0.99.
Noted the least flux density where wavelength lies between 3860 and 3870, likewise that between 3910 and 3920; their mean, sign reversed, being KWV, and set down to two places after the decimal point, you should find -0.89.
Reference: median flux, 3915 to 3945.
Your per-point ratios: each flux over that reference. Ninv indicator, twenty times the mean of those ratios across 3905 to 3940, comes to 19.4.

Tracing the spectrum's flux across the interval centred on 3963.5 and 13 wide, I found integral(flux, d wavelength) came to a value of 11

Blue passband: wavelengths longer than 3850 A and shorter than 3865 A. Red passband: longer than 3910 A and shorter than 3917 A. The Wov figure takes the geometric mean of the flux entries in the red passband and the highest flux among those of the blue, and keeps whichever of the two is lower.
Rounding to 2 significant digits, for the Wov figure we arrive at 0.89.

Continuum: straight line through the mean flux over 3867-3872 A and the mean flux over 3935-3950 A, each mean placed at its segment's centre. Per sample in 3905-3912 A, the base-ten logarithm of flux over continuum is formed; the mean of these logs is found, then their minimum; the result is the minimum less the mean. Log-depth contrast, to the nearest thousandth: -0.054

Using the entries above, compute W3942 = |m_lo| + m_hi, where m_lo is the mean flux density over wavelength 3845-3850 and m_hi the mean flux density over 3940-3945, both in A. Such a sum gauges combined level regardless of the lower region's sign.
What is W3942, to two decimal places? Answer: 1.66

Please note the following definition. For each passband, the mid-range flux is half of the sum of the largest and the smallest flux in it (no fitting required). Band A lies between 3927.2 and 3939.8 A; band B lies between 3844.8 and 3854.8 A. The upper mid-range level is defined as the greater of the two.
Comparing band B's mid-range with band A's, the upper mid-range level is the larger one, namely 0.943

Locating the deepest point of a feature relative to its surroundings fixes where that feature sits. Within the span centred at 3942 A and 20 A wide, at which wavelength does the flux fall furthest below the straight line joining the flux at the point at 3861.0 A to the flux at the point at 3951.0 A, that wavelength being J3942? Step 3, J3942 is 3941.0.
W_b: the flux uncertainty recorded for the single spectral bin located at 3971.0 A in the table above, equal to 0.0630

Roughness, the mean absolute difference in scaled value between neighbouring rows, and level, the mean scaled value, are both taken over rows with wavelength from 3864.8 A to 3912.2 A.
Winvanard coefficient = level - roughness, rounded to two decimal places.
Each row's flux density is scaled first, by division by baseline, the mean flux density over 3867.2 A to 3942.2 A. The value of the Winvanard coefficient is 0.90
